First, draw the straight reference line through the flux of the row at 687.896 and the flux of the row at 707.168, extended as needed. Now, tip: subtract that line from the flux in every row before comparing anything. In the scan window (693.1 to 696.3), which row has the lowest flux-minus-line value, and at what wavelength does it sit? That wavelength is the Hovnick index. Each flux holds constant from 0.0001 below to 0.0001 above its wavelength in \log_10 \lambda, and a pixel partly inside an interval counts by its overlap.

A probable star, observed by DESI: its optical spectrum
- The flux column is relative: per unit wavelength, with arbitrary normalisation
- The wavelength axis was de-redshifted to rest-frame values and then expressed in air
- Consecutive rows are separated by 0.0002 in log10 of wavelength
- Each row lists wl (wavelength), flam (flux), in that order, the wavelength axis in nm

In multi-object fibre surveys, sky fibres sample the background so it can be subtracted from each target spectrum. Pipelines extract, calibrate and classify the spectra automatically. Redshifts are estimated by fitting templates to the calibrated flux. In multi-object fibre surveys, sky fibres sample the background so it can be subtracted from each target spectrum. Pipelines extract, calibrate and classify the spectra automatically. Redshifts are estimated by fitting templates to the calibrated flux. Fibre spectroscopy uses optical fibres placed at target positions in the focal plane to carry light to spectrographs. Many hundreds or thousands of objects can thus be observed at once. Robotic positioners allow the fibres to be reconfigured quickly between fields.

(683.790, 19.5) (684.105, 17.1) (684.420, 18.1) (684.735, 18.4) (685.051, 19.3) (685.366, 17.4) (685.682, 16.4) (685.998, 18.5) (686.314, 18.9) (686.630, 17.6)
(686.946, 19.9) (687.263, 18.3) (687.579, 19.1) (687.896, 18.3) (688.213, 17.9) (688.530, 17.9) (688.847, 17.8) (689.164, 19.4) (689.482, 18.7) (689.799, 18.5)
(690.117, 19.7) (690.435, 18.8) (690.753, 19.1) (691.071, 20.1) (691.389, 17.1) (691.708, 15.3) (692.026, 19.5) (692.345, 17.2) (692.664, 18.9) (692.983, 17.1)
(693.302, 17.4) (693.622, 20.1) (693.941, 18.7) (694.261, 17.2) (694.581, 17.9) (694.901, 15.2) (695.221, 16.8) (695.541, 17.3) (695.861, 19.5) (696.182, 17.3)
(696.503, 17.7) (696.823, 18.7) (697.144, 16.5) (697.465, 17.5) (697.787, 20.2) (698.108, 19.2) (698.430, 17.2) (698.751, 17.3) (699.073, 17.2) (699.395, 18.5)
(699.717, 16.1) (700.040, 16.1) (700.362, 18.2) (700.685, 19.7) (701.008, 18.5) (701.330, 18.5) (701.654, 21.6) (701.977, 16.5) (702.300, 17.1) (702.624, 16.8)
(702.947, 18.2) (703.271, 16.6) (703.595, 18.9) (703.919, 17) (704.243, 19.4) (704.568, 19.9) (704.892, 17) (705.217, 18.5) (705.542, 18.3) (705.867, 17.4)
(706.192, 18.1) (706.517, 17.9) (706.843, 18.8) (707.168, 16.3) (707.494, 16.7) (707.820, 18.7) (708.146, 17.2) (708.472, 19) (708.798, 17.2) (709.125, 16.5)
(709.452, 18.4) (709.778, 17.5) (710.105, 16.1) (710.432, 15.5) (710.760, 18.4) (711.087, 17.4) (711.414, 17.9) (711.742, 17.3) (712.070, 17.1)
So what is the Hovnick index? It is 694.901 nm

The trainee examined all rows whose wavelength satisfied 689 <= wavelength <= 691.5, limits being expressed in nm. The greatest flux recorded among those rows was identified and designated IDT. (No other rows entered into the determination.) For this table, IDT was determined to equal 20.1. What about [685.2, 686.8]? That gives 18.9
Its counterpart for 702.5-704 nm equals 18.9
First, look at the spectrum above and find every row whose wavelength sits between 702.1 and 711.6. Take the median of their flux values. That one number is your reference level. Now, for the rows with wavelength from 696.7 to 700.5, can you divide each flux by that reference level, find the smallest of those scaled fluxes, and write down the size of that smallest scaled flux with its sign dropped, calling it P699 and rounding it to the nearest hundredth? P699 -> 0.92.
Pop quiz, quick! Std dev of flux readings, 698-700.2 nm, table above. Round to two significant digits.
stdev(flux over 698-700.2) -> 1.1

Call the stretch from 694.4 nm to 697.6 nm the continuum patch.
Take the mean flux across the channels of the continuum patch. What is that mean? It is 17.4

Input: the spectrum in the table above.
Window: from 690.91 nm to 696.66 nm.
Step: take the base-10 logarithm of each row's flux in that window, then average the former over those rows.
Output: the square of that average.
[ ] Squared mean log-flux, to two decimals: 1.56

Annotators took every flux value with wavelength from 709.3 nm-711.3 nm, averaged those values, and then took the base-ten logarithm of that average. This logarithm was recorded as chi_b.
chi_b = 1.236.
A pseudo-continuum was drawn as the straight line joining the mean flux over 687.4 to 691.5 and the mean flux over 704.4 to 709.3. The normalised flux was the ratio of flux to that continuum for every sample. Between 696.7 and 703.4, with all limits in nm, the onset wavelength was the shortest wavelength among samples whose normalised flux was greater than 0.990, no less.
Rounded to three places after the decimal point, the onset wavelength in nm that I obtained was 696.823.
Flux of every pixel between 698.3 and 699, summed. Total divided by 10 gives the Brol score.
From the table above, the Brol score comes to 3.45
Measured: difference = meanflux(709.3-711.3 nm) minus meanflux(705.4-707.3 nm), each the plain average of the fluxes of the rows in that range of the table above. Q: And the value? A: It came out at -0.6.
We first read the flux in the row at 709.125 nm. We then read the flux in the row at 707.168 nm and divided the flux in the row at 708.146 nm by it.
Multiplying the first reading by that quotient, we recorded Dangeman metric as 17.4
